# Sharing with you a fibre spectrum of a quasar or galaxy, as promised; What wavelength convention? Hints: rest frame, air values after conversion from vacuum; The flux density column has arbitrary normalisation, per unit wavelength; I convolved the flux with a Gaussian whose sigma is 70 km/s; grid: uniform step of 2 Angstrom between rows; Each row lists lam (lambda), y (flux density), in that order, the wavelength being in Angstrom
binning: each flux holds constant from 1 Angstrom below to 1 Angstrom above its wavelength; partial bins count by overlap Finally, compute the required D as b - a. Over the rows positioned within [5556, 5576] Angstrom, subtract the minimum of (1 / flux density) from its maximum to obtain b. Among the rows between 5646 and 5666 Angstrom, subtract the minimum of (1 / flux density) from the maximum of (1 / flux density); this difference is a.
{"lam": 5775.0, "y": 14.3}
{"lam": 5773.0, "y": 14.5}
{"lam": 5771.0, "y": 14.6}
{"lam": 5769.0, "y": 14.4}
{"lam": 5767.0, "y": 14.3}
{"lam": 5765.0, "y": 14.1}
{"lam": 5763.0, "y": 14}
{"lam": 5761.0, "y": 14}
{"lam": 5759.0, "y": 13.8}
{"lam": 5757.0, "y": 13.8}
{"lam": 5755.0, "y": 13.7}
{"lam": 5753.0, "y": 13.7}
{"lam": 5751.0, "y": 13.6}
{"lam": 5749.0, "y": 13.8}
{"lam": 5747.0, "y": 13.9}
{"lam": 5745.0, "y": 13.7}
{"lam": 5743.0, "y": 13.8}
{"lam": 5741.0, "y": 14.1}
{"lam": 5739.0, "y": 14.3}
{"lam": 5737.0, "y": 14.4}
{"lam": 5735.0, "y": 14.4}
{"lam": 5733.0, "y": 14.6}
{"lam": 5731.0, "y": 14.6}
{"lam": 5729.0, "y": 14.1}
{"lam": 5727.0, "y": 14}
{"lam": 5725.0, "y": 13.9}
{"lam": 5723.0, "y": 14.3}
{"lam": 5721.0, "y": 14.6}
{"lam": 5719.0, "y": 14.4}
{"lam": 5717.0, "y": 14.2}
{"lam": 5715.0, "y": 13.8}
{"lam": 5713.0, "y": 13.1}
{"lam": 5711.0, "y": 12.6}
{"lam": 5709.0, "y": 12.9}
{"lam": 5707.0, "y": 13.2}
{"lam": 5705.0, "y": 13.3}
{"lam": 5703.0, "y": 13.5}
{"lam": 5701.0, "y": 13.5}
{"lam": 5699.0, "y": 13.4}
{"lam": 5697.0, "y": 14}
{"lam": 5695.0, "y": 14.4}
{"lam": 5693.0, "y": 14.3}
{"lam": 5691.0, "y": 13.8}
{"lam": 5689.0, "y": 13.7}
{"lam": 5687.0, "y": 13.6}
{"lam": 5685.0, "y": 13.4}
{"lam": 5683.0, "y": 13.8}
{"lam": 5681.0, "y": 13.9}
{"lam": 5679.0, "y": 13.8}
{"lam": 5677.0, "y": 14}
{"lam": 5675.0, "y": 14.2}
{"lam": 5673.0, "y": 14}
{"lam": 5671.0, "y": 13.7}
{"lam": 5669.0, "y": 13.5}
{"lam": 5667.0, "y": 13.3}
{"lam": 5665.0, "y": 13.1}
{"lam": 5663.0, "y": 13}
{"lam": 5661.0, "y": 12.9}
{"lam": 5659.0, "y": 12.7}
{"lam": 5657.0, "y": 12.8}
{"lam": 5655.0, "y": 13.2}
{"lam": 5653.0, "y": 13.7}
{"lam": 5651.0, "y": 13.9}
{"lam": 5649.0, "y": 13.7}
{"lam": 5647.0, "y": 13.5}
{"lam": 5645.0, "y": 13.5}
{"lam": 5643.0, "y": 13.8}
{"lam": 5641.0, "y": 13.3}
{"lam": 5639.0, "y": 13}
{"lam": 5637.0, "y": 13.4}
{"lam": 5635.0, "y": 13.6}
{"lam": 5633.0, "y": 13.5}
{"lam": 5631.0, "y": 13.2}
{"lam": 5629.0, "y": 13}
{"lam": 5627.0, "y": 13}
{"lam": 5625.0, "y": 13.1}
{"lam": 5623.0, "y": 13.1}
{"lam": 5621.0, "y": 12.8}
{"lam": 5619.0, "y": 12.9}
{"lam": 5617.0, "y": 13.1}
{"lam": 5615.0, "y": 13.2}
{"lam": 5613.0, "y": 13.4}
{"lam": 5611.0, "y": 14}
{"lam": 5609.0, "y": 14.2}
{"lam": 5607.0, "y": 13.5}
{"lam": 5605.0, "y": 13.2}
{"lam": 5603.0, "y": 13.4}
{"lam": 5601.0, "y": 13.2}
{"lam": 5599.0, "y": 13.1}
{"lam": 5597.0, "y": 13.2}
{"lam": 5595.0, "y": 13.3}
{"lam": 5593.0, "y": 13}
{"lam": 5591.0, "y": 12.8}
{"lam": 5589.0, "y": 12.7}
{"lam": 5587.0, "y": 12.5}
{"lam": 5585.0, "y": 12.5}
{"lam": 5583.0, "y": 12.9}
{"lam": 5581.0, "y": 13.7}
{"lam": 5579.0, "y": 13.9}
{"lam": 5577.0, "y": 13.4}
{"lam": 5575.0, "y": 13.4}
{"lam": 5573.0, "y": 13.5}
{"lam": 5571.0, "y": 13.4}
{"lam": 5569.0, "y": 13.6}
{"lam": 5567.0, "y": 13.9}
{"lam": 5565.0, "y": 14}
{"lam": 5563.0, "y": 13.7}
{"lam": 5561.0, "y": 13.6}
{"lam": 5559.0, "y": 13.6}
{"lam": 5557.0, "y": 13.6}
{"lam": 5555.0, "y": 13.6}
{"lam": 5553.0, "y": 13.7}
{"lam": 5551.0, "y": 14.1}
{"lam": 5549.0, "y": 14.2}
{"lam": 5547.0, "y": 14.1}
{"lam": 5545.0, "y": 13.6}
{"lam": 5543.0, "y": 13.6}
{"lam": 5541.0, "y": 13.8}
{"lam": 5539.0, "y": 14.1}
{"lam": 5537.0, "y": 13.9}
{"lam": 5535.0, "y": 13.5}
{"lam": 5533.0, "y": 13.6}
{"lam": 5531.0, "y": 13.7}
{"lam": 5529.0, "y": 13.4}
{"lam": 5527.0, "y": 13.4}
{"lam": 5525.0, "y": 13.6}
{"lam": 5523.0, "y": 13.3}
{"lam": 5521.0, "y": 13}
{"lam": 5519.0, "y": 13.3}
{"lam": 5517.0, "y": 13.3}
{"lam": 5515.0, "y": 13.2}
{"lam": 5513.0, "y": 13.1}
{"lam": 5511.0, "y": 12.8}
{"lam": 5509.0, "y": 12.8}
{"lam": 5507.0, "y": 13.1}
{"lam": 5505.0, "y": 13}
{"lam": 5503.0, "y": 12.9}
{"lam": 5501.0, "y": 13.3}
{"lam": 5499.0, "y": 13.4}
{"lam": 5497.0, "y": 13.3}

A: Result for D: -0.0036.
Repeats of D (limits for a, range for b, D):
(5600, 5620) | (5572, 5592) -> 0.0010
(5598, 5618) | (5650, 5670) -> 0.0009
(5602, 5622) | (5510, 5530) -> -0.0031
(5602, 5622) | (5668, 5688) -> -0.0035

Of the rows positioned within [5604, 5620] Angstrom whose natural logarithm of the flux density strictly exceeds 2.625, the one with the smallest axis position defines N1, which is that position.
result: 5609.0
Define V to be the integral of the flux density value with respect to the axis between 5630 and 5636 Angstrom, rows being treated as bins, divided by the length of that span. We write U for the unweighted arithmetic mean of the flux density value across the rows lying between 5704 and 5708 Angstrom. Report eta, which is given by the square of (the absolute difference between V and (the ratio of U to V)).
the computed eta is 155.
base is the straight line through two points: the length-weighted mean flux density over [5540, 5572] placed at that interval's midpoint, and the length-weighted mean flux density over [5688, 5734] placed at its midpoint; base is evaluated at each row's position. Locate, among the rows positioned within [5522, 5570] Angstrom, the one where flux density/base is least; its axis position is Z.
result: 5523.0 Angstrom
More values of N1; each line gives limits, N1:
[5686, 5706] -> 5693.0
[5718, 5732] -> 5719.0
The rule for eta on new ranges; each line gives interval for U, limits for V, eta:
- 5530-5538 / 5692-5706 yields 163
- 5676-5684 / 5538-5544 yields 165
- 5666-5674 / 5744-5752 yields 163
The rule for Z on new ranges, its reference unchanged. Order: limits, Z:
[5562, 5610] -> 5587.0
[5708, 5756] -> 5711.0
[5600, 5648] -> 5621.0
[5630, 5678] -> 5659.0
